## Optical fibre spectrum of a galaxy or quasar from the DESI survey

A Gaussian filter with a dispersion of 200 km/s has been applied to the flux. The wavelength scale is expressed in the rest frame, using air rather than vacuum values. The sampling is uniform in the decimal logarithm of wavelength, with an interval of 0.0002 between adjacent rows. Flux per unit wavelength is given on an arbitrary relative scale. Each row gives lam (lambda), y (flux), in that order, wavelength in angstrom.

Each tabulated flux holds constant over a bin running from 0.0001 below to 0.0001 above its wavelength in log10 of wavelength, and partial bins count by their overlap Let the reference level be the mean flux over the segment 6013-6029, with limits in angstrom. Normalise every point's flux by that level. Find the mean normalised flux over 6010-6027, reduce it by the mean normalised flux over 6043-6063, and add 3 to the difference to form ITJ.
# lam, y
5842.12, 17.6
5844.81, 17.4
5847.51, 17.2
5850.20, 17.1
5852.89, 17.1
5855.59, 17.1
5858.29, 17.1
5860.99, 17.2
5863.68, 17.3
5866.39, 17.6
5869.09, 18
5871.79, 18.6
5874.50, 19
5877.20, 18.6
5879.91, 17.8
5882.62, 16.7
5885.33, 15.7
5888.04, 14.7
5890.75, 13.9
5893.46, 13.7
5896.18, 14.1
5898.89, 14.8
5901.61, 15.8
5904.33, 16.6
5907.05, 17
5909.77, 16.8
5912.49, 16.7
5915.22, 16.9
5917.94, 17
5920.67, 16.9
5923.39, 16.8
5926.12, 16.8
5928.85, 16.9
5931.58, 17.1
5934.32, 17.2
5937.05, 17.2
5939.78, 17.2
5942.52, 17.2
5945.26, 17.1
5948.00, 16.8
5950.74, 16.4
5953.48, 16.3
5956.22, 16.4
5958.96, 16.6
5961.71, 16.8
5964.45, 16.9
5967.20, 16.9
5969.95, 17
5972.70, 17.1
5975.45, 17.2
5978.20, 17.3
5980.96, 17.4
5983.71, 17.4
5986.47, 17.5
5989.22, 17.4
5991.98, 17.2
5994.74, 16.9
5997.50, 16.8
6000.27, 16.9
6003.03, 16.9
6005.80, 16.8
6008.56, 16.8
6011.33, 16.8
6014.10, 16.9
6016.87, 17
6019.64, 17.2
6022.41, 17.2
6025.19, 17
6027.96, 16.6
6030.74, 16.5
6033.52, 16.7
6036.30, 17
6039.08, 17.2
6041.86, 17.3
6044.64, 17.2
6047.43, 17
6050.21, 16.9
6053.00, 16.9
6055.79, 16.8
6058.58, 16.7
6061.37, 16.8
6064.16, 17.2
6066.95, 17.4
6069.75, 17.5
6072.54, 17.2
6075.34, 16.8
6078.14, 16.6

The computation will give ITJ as 3.01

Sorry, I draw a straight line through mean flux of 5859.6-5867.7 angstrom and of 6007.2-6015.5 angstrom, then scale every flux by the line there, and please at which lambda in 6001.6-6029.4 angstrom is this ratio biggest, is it 6022.41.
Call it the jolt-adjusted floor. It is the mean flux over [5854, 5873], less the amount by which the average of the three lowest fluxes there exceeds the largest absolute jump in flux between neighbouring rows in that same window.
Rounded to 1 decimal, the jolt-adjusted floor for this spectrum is 1.0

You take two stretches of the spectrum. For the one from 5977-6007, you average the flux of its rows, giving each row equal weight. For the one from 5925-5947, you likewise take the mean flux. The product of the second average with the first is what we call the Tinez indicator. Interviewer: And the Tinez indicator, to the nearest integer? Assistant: 293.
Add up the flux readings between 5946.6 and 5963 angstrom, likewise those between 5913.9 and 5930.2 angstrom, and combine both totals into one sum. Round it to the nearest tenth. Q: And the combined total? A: 200.6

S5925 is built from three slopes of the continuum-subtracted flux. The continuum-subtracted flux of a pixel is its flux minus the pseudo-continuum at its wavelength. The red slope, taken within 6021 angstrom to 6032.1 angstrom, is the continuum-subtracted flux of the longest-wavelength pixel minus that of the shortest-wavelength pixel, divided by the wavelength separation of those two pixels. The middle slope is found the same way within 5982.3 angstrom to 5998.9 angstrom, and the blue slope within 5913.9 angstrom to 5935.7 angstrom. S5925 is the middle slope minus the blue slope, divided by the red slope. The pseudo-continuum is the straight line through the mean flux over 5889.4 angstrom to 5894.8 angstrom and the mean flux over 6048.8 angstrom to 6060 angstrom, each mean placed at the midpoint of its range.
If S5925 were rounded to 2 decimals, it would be 0.58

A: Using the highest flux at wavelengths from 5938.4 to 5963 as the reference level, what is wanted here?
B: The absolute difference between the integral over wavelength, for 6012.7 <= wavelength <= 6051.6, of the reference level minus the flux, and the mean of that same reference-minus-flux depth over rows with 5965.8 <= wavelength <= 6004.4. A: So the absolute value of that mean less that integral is 8.55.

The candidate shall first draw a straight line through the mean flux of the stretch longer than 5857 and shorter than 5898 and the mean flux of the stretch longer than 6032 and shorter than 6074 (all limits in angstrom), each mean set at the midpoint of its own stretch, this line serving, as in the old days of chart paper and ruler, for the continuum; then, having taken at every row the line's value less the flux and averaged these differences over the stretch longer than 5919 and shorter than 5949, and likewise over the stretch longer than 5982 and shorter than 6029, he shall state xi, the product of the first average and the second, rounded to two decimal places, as 0.02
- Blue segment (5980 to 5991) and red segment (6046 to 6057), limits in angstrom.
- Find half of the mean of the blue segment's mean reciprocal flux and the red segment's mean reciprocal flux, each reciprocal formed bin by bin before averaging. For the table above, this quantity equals 0.0291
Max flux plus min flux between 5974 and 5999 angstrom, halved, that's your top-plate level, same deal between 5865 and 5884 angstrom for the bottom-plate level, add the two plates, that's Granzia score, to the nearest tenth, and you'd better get 35.0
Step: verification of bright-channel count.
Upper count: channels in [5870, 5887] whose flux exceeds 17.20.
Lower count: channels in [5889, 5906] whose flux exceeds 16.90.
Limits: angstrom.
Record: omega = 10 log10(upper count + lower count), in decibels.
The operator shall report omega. 6.0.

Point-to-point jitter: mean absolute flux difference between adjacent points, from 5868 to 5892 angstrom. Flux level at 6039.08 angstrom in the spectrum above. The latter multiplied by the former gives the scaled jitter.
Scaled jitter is 13.1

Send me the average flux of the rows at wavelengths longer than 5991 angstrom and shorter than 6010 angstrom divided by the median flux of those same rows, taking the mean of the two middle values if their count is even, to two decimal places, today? 1.00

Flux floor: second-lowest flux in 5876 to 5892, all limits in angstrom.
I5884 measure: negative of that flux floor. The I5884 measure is -14.7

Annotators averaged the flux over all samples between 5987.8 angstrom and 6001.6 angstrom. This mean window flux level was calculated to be 17.0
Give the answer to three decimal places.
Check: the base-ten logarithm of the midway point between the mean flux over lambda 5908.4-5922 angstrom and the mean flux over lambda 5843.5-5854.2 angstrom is 1.231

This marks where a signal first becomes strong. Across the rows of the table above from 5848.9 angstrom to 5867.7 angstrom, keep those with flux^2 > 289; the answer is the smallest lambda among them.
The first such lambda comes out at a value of 5850.20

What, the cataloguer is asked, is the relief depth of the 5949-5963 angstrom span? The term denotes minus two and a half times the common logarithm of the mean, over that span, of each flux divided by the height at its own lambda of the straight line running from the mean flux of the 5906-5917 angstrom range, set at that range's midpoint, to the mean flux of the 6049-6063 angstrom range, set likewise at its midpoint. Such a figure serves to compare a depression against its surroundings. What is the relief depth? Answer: 0.022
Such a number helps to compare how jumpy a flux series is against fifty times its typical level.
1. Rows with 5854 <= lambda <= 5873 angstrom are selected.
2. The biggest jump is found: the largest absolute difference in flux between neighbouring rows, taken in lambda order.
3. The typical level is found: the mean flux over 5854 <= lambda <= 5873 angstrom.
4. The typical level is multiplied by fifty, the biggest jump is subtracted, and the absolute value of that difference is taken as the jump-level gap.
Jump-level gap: 877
